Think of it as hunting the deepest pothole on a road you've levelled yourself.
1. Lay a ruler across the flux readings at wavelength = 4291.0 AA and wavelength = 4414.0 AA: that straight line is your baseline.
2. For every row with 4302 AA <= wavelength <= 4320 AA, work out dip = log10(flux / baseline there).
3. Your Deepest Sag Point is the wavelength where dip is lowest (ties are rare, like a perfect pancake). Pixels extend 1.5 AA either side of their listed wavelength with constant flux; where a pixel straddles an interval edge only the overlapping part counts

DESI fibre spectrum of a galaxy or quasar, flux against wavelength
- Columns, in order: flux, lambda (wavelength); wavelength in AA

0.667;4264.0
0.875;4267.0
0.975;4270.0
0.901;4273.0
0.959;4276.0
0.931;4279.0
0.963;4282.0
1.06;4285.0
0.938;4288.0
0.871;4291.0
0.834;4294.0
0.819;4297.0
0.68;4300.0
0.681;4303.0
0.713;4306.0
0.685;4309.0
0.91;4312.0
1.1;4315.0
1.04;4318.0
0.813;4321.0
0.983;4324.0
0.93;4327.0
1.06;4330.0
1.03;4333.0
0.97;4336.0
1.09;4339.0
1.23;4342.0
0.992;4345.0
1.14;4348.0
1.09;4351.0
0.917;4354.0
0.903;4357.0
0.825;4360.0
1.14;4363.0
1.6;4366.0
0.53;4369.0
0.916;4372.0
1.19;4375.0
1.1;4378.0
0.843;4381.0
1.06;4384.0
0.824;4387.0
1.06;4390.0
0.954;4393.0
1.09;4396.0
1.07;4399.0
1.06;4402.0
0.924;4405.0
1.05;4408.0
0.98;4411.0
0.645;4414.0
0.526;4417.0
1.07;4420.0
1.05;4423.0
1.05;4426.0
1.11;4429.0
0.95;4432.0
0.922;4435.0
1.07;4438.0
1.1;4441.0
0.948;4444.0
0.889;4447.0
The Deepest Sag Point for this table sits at 4303.0 AA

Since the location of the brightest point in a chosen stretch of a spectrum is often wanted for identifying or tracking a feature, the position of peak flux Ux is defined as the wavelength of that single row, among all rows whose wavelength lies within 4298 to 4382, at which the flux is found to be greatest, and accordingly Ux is 4366.0 AA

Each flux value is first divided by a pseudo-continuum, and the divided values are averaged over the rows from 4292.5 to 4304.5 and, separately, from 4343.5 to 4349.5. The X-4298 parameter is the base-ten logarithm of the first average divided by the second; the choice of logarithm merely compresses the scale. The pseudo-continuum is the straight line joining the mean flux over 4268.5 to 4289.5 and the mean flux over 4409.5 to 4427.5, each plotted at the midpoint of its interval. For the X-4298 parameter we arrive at -0.16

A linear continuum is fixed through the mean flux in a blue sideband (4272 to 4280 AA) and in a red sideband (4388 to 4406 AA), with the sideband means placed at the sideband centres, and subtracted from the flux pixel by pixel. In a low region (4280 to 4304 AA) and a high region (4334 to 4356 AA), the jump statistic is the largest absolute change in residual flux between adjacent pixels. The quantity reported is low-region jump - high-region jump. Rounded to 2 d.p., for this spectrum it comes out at -0.10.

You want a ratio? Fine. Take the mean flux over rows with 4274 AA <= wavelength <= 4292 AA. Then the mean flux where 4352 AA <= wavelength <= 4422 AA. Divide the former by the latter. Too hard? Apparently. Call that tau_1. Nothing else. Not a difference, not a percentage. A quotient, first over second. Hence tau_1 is 0.98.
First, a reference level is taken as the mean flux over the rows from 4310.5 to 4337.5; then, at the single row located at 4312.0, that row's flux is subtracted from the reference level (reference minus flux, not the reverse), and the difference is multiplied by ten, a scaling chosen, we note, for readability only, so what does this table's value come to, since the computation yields 0.72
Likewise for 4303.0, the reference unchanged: 3.01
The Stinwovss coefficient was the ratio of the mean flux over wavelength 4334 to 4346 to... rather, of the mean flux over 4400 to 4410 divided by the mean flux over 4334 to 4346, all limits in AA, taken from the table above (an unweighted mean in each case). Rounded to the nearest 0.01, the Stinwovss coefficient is 0.94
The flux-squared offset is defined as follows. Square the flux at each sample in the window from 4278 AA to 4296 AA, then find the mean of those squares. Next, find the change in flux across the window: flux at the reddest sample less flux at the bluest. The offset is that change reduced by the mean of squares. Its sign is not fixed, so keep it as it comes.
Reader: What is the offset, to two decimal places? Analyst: -0.97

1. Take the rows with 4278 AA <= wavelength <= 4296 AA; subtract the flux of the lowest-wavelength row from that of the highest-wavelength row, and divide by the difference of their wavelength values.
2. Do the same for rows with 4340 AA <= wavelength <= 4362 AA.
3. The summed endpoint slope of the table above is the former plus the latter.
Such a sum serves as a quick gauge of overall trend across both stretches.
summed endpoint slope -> -0.029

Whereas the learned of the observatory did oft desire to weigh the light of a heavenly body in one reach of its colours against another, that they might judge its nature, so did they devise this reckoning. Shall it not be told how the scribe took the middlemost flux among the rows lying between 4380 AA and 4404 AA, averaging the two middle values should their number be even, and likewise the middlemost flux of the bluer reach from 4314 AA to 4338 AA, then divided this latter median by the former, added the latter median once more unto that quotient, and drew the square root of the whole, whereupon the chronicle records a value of 1.40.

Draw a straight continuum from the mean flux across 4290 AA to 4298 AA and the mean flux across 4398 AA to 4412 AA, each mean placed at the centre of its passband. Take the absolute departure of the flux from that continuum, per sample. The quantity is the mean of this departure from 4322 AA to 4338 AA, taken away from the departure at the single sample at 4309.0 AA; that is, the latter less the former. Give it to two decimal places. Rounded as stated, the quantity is 0.08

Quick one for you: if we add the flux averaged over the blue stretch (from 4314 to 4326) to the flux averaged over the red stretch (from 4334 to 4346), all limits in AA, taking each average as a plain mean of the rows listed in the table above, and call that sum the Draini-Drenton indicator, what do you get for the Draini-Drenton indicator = 2.05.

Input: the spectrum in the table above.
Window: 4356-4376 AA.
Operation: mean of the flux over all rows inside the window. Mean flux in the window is 1.01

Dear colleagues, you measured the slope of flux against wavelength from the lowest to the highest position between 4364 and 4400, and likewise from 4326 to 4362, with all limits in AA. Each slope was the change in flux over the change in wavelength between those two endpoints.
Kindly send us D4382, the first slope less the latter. -0.013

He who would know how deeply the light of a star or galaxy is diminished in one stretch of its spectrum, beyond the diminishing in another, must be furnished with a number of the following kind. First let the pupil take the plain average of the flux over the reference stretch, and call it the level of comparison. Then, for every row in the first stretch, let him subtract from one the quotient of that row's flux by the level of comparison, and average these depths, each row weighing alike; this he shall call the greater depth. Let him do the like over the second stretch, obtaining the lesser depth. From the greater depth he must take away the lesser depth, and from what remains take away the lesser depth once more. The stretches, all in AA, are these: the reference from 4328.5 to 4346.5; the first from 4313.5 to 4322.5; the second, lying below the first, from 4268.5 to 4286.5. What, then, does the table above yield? -0.11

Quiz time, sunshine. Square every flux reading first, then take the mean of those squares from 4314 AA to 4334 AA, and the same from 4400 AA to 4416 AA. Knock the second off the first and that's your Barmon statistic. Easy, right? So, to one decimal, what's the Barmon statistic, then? 0.1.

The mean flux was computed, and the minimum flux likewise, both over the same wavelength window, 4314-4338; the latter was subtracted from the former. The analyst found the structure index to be 0.178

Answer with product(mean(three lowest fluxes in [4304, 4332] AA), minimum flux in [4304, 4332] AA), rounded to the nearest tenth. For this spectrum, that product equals 0.5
